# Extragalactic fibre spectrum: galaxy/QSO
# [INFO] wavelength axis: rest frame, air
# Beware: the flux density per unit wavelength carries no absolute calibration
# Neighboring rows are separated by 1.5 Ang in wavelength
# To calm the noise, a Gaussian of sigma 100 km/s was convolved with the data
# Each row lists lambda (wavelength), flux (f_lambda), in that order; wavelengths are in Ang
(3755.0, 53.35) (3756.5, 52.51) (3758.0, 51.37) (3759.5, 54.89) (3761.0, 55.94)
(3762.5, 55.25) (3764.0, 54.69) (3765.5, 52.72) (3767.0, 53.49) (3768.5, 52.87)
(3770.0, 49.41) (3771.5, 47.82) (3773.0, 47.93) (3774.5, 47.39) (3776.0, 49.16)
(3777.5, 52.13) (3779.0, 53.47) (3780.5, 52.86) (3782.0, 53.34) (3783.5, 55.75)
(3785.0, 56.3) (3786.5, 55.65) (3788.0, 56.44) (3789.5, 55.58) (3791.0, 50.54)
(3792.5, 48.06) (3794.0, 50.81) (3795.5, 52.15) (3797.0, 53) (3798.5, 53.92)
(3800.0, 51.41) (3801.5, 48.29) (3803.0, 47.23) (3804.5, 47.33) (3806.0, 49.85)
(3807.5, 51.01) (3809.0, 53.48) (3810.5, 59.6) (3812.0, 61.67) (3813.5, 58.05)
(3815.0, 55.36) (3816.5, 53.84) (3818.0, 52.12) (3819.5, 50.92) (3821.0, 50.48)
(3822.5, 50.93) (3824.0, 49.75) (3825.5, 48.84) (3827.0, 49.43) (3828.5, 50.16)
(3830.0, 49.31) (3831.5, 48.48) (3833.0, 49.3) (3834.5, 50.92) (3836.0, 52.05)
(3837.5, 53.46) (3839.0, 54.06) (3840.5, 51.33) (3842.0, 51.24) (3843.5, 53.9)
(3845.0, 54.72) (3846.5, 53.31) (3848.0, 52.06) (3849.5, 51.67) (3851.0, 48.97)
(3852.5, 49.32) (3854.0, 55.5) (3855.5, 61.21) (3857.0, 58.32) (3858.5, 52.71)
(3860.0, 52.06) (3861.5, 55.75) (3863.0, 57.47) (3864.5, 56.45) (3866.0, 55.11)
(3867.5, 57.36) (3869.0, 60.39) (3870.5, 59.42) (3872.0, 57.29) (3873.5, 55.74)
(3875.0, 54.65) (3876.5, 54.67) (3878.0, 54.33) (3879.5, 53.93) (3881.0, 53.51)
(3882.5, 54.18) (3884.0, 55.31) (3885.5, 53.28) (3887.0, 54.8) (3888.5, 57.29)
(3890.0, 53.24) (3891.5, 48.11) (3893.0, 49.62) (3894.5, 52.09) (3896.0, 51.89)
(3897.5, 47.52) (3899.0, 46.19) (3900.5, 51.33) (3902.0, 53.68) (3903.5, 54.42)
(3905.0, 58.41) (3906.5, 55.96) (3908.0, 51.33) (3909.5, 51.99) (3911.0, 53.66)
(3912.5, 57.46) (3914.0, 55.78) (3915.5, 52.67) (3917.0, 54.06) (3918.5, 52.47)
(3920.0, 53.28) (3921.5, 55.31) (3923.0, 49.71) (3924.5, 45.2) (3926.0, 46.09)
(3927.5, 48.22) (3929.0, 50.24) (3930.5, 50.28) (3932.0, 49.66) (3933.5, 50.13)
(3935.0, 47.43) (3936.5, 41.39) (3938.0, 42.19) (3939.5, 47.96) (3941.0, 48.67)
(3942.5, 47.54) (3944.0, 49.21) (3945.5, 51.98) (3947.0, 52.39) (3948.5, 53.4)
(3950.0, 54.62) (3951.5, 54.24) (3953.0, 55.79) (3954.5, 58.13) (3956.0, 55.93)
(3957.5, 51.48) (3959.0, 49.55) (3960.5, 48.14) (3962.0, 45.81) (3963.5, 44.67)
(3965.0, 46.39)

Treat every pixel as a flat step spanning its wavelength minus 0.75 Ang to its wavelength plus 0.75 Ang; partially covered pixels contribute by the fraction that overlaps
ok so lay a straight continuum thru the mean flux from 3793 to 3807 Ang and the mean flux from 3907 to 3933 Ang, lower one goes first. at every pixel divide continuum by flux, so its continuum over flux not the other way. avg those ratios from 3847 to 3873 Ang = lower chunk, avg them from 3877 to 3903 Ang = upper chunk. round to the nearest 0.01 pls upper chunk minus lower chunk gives 0.06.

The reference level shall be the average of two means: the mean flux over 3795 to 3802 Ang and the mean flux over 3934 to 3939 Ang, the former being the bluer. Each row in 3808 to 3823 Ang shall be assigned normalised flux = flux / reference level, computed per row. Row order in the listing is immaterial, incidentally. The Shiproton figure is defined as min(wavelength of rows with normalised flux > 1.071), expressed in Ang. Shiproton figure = 3809.0 Ang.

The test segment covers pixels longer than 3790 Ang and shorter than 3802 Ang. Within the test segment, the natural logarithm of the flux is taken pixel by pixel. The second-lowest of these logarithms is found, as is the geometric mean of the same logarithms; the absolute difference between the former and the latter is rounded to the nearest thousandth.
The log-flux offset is 0.054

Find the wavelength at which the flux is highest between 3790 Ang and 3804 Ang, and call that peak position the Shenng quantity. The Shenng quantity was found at 3798.5 Ang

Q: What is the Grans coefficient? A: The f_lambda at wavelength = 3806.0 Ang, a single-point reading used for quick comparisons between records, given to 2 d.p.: 49.85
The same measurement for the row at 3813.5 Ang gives 58.05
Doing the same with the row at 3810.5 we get 59.60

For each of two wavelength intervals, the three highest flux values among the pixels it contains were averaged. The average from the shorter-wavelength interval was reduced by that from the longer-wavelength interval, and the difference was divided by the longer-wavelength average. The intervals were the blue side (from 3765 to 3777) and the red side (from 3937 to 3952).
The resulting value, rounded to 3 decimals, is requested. -0.020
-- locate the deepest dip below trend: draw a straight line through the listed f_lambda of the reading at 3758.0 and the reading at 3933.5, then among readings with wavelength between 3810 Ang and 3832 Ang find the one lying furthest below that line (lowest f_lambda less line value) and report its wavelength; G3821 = 3831.5 Ang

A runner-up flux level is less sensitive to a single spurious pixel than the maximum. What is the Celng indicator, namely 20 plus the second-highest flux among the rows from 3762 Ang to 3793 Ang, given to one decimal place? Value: 76.3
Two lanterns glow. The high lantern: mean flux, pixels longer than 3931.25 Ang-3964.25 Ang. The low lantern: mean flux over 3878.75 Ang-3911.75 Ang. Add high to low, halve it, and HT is 51.4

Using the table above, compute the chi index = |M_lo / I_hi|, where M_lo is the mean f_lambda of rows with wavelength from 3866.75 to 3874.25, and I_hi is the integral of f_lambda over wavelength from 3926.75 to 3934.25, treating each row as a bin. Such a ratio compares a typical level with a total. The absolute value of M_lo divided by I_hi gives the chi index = 0.156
